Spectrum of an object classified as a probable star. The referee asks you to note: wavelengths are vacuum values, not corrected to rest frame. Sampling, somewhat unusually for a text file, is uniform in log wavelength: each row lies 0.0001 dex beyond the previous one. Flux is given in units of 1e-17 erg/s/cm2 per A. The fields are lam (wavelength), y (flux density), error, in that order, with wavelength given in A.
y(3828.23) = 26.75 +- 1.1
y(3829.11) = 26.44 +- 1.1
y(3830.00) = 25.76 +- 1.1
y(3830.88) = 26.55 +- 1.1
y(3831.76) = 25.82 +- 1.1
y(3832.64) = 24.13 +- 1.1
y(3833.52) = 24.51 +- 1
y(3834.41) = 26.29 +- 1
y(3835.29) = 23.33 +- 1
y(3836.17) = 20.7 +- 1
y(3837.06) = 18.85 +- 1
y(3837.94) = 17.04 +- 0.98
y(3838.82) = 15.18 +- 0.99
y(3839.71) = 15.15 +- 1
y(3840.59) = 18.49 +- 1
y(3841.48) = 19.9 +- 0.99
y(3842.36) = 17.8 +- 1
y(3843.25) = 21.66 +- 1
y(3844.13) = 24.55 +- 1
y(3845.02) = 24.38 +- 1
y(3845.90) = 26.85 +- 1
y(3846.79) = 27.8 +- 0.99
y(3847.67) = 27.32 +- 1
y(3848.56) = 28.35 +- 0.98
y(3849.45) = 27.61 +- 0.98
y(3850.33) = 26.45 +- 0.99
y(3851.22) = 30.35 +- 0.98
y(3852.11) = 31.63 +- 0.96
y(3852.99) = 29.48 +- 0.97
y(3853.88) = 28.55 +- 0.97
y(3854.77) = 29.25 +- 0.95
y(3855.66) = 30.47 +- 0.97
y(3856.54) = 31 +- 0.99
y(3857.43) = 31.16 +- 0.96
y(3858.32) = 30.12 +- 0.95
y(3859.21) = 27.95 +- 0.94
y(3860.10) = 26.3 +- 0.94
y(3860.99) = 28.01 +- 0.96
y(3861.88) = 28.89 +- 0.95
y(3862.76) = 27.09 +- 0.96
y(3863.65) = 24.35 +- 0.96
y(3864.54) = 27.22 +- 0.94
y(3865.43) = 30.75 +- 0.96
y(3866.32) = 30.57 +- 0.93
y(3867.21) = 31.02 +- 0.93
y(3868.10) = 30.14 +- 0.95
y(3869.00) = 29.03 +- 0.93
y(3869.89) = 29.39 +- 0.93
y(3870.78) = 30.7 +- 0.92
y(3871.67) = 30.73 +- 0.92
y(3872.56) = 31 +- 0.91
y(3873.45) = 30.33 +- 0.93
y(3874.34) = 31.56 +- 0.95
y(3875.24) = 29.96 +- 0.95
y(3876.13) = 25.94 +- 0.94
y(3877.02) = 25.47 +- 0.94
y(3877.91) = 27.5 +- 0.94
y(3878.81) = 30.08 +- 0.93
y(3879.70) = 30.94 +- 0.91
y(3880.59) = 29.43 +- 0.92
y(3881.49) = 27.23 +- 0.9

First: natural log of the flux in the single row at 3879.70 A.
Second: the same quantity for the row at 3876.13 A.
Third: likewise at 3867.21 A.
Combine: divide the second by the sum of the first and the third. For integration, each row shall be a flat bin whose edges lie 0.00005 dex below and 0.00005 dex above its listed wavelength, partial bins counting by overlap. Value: 0.474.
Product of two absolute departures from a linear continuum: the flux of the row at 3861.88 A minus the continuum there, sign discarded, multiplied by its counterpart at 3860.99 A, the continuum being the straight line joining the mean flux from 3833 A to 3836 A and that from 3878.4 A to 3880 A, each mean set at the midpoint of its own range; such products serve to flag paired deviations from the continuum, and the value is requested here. 0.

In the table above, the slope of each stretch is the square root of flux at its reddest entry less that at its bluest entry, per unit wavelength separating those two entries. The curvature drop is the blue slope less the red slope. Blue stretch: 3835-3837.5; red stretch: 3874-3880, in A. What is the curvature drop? -0.27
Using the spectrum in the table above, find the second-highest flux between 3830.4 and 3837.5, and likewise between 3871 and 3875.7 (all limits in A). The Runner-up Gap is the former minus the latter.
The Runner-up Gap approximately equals -4.7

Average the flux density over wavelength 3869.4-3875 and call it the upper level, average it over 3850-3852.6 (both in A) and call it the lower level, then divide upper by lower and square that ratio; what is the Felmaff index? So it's 1.1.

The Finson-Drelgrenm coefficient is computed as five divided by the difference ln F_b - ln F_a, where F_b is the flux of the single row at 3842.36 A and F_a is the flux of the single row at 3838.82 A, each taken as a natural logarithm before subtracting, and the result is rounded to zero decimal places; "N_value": 31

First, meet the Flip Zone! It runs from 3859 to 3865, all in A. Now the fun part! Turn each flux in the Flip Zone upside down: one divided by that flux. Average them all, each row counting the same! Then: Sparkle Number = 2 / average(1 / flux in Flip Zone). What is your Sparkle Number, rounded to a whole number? 54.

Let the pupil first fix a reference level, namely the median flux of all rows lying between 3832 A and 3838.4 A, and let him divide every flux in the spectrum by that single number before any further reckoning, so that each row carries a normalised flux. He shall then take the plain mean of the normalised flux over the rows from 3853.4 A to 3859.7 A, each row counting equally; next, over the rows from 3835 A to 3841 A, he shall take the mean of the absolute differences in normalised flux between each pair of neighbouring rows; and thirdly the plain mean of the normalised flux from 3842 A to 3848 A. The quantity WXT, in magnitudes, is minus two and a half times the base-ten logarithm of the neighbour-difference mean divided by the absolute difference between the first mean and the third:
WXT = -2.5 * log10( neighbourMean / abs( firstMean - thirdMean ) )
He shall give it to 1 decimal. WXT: 1.1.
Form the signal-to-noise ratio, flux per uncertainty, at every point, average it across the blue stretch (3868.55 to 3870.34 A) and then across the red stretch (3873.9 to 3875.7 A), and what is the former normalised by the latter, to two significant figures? 0.97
